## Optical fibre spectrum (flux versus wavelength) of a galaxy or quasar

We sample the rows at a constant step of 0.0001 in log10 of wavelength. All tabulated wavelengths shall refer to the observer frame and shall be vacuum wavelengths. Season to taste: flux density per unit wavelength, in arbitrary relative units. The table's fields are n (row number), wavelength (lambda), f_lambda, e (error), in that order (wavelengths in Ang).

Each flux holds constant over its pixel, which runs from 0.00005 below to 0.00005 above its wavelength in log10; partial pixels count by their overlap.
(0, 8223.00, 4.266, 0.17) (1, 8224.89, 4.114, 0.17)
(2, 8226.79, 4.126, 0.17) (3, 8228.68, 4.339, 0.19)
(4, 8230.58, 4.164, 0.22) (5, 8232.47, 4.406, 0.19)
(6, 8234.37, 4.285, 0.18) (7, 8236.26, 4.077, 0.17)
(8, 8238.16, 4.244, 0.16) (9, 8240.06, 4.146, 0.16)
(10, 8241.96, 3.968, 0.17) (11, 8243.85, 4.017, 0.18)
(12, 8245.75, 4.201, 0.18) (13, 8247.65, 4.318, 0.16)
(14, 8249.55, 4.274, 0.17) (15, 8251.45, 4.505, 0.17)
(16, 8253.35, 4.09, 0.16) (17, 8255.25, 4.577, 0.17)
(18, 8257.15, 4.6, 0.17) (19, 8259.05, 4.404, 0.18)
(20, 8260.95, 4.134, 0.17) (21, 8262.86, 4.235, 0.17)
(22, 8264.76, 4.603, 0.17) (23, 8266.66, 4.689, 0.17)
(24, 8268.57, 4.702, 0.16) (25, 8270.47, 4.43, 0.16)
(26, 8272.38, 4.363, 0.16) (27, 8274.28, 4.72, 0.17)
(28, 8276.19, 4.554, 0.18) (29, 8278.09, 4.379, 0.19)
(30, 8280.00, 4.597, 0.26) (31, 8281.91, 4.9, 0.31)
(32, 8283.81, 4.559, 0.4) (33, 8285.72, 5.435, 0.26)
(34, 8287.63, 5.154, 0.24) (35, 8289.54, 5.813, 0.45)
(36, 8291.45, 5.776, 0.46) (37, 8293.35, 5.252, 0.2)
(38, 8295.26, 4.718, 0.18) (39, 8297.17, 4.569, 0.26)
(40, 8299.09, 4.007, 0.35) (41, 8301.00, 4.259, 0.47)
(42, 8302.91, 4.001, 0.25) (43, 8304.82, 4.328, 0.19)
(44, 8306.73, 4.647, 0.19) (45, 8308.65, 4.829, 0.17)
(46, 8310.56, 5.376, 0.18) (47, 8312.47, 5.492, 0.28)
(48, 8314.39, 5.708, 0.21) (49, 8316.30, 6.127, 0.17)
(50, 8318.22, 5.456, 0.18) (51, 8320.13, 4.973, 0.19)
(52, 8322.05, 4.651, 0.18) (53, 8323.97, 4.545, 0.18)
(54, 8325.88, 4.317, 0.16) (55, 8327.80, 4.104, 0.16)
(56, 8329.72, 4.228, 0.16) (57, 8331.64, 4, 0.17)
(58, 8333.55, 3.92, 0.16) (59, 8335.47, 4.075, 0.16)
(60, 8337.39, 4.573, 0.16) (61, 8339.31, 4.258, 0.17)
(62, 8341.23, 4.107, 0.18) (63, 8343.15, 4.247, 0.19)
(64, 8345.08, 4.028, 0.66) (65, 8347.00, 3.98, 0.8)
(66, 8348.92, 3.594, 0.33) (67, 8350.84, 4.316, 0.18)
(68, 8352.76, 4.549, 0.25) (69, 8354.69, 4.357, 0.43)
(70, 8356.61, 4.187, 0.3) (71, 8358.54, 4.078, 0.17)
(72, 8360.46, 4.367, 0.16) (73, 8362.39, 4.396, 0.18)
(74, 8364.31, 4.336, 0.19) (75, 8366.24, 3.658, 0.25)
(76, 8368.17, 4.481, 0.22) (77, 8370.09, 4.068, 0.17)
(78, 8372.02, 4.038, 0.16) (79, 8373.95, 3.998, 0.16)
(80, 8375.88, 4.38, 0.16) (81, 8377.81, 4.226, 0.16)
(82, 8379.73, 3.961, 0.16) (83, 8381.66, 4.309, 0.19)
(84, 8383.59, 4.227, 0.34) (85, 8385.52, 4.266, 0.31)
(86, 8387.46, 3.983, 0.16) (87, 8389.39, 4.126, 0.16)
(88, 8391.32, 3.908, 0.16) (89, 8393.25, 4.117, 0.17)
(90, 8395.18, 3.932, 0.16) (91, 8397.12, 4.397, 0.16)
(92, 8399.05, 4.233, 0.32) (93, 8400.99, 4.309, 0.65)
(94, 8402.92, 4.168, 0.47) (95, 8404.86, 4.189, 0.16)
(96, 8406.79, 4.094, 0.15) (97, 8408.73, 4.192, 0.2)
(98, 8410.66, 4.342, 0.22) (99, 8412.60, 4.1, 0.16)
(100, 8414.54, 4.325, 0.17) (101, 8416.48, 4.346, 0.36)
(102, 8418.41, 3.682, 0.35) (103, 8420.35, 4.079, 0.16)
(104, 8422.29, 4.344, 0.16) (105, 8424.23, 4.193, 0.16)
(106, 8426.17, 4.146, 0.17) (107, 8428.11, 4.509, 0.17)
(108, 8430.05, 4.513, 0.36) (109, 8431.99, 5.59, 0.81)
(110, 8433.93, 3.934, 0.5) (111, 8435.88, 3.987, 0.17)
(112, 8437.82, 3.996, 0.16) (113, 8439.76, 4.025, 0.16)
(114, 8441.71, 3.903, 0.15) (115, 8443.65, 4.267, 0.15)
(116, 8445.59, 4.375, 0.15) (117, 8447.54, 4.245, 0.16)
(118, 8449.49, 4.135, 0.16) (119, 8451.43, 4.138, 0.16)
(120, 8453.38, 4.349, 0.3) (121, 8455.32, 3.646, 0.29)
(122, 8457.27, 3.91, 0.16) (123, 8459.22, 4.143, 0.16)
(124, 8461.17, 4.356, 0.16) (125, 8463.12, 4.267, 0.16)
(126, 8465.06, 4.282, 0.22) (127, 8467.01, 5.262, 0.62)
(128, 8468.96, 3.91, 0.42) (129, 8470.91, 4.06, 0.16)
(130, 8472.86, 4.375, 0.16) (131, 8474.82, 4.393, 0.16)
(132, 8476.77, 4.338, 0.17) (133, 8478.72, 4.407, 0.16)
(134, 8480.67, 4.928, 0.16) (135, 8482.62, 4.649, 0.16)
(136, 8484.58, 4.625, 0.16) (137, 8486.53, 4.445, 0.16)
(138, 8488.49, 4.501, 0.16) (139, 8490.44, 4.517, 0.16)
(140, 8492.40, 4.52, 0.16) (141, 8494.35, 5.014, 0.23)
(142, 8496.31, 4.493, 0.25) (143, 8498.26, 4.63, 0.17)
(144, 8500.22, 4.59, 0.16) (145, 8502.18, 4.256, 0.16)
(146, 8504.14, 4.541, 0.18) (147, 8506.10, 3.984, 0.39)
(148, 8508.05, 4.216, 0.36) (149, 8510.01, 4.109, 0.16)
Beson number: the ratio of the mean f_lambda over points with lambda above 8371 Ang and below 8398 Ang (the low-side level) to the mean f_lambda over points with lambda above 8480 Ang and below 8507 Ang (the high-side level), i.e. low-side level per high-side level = 0.909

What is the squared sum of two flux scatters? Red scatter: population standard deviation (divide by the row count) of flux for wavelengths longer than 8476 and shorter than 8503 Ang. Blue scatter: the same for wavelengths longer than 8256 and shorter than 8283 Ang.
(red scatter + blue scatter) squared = 0.16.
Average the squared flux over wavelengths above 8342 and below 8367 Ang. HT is 17.4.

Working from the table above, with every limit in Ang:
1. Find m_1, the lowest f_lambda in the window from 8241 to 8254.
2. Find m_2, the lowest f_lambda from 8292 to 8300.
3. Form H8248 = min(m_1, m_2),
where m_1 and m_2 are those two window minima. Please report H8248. 3.968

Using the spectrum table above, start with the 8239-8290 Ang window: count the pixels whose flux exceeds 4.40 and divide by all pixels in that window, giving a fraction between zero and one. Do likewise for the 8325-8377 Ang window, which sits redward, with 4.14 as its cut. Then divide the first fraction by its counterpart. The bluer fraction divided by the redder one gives 1.1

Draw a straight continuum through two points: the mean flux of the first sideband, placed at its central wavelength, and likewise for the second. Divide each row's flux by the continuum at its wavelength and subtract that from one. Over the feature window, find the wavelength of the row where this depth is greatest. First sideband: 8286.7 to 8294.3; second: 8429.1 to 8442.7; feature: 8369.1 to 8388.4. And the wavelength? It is 8373.95 Ang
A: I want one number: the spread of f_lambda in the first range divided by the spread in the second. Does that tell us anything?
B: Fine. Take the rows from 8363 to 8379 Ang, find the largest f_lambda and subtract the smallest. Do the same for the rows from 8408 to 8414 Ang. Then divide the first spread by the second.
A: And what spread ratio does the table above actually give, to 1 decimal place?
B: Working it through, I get 3.4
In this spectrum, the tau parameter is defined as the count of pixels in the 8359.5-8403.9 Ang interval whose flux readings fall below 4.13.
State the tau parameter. 10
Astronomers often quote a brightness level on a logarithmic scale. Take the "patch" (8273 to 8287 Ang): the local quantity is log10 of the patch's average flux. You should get 0.675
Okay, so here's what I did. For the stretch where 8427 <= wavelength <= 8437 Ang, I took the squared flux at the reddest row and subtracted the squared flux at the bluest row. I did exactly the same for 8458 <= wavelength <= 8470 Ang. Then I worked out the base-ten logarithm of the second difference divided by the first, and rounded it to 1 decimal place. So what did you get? -0.4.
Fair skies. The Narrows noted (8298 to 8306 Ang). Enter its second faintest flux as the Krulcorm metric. 4.007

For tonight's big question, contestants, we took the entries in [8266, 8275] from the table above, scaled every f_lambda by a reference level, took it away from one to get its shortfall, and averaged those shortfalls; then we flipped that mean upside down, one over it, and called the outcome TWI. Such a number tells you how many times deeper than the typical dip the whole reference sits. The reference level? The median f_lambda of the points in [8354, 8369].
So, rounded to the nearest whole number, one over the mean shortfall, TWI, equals -19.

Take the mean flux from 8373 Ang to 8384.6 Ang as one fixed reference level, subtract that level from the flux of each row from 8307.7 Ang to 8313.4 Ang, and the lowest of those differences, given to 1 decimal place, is 0.6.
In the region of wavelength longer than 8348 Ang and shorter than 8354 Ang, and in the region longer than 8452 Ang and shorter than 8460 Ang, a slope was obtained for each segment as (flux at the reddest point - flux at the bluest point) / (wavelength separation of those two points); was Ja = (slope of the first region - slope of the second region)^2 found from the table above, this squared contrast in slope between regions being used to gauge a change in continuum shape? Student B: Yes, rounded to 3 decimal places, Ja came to 0.081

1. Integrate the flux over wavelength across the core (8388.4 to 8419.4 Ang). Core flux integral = 129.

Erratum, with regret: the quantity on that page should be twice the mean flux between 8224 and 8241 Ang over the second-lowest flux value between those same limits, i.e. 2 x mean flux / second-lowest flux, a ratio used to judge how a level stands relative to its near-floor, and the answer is 2.05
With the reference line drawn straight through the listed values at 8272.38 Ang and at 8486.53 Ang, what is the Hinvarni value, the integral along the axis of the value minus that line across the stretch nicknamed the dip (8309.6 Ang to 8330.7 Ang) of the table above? 13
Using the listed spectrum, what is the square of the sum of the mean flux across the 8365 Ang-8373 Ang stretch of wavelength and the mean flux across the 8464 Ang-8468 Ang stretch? 78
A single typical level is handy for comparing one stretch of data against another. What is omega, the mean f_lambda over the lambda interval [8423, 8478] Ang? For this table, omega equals 4.26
